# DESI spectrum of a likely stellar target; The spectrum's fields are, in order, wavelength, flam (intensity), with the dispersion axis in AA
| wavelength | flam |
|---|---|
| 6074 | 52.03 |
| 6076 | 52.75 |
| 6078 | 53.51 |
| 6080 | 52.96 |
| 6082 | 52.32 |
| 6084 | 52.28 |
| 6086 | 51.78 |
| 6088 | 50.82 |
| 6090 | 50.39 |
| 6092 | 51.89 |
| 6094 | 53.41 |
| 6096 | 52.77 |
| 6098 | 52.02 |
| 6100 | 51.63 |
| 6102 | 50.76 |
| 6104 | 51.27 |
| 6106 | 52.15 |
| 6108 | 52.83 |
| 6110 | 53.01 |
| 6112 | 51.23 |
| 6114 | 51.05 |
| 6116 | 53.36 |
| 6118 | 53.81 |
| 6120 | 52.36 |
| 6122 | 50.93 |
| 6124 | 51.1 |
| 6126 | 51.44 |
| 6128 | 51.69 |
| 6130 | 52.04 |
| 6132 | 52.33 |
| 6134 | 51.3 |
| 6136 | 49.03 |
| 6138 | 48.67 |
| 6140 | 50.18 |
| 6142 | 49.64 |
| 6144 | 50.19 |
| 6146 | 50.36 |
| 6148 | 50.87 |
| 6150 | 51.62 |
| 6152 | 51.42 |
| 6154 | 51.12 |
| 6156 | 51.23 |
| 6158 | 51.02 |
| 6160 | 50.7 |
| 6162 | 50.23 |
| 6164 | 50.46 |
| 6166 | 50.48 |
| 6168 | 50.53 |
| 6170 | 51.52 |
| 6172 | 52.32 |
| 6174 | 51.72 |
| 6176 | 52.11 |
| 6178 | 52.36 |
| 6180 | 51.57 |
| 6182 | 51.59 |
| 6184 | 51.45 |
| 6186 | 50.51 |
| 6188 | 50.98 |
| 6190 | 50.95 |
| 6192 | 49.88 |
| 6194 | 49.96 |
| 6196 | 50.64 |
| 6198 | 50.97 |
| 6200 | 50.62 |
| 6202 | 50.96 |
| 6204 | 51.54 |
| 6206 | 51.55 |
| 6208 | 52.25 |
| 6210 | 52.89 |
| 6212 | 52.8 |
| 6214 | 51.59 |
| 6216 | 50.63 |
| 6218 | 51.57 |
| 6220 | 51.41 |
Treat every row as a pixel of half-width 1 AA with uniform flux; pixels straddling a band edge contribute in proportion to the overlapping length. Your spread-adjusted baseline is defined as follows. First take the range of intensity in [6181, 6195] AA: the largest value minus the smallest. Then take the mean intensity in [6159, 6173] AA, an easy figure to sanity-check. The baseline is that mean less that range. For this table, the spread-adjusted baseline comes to 49.2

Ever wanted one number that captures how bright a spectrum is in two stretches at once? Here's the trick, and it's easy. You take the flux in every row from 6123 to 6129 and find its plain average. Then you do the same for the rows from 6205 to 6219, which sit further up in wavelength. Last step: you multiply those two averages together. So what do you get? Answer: 2668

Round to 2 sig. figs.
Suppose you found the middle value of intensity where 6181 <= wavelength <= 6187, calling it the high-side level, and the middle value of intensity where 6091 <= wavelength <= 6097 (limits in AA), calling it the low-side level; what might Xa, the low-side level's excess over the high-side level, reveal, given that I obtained 1.3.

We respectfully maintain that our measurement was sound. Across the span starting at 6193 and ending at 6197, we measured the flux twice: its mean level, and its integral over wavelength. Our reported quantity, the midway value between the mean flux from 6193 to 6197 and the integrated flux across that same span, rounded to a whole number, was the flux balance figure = 126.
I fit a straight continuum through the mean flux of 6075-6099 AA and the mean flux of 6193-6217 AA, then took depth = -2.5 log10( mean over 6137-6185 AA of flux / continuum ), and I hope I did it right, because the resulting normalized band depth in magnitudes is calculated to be 0.02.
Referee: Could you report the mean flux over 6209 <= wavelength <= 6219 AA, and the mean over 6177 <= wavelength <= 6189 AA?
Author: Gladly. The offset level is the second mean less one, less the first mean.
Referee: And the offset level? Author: -1.5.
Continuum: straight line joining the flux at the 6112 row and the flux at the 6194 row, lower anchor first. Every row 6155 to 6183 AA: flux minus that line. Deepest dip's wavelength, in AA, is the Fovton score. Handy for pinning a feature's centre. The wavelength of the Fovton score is 6162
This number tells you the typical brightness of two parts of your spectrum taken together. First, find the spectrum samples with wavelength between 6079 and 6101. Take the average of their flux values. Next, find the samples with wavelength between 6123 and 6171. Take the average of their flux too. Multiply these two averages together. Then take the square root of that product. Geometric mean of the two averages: 51.4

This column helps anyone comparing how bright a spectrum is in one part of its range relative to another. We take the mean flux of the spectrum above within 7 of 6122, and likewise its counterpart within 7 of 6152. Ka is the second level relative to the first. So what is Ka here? 0.98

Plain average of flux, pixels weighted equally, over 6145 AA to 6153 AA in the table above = 51.1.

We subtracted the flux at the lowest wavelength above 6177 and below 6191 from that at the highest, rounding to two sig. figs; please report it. -1.4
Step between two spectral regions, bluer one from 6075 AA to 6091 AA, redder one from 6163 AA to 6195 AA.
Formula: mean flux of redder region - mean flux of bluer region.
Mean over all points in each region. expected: -1.0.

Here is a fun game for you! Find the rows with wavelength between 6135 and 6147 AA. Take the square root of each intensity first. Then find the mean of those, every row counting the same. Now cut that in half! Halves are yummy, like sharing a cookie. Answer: 3.524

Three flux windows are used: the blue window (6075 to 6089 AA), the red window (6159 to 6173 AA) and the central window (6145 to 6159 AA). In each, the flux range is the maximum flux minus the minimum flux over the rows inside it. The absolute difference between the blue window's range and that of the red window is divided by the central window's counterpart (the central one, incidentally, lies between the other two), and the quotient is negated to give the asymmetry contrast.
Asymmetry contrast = -0.48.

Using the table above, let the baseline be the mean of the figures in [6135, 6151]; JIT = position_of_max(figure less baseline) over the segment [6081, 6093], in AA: 6082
